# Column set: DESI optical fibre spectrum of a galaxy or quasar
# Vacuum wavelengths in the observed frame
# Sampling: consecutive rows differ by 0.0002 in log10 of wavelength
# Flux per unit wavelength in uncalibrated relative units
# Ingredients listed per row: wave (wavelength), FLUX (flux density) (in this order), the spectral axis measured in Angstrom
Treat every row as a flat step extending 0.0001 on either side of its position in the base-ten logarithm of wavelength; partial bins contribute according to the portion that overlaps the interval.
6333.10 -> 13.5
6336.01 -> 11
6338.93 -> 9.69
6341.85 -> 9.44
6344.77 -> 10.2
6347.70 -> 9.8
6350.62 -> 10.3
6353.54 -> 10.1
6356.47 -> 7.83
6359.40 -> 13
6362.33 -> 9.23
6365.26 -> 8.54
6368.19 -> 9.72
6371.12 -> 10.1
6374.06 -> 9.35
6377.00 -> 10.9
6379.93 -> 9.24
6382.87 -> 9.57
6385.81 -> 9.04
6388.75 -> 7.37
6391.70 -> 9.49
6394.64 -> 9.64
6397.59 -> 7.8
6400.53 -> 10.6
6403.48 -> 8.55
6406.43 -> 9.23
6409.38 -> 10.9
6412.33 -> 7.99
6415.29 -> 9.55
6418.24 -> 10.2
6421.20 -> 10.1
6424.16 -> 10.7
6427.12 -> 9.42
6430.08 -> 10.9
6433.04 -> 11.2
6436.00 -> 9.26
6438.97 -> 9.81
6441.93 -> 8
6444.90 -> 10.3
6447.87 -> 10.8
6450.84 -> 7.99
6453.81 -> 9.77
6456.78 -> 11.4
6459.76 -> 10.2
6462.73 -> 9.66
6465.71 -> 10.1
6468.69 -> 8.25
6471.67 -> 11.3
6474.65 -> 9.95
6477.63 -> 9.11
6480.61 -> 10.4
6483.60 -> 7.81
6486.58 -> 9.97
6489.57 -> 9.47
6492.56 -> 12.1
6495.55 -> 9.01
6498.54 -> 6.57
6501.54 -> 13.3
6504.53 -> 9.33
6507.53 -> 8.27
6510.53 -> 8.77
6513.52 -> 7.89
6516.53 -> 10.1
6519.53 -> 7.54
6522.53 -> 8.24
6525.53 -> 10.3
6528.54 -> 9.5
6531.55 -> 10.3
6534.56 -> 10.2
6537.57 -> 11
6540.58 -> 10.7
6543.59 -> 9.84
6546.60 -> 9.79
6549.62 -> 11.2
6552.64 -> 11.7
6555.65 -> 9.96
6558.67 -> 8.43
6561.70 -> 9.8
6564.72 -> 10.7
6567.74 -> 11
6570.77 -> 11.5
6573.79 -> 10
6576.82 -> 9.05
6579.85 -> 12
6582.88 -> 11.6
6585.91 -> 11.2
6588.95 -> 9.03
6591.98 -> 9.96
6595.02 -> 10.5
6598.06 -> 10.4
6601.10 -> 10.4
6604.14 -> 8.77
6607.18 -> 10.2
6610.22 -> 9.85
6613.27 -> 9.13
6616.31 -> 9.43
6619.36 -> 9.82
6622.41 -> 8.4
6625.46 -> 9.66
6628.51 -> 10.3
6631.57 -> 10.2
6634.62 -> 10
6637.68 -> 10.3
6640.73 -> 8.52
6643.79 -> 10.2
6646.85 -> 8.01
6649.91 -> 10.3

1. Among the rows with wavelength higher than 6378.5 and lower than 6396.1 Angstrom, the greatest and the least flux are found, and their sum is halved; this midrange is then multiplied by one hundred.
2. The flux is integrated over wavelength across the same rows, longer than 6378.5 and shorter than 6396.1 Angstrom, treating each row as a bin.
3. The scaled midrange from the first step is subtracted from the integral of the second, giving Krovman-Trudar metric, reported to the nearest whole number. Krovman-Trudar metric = -691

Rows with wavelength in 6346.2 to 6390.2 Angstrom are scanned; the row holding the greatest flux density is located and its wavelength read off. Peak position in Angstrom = 6359.40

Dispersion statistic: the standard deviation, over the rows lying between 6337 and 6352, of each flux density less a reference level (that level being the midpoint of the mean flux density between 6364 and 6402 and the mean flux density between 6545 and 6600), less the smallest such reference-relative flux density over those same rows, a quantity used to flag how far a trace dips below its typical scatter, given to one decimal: 0.8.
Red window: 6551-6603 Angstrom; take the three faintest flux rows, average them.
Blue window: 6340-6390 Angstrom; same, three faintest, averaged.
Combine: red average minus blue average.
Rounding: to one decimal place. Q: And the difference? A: 0.9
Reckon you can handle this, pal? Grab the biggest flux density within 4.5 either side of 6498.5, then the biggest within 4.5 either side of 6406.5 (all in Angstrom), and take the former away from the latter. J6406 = -2.40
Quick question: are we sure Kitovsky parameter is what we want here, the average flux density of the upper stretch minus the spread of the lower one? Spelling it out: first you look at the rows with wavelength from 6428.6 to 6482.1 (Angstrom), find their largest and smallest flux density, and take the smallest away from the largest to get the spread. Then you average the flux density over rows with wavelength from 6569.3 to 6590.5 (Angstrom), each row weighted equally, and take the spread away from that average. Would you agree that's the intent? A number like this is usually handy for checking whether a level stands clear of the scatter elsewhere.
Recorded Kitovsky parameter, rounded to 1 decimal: 7.2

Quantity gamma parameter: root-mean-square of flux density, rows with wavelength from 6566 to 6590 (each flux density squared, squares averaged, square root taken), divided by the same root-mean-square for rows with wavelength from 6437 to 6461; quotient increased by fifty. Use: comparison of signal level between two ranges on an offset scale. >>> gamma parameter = 51.1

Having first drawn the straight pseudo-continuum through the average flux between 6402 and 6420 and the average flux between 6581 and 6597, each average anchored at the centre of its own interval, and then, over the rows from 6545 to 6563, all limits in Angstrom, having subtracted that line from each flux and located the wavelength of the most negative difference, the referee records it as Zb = 6558.67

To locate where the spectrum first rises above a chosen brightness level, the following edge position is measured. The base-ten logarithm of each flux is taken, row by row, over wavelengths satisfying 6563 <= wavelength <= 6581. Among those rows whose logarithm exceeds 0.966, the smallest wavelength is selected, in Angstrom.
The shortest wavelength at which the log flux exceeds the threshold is 6564.72 Angstrom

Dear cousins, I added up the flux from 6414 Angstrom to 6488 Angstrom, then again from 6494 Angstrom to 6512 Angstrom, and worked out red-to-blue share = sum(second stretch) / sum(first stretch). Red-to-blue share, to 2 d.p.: 0.22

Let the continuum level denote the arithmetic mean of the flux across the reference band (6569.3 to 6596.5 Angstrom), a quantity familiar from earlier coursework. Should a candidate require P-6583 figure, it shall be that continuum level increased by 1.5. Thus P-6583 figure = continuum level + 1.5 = 12.0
